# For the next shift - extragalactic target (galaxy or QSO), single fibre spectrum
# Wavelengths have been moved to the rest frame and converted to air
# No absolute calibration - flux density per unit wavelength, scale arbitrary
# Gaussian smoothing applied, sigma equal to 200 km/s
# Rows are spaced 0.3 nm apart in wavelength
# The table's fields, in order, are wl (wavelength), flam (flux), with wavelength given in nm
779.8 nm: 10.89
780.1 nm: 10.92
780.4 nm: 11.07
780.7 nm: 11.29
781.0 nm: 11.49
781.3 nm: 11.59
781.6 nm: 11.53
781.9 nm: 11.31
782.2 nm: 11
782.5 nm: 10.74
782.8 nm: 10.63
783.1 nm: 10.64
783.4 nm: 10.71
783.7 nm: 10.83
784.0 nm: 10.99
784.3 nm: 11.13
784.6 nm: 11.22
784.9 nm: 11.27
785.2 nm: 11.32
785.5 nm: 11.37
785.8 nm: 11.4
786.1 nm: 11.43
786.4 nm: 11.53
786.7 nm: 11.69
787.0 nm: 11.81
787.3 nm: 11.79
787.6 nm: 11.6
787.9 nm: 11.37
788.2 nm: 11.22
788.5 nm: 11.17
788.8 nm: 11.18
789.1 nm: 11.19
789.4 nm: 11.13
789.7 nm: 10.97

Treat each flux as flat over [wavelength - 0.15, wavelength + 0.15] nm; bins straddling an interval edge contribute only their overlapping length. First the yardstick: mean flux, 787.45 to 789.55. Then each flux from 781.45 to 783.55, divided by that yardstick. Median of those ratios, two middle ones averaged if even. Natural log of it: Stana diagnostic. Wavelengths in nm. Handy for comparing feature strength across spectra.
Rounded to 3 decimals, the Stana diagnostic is -0.048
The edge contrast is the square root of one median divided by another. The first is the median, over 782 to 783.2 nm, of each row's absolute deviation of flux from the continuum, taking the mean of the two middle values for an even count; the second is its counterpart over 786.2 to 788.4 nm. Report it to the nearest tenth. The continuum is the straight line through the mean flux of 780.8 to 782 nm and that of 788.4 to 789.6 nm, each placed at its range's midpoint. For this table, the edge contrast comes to 1.4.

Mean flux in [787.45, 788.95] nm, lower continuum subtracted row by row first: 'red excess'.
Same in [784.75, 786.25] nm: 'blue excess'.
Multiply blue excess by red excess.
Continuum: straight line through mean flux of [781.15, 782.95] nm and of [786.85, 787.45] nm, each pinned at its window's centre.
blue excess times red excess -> 0.14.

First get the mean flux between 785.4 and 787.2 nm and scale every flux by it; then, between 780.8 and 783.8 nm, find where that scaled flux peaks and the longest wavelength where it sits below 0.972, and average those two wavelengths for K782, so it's 782.50 nm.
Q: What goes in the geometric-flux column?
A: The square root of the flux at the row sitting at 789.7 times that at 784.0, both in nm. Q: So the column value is 10.98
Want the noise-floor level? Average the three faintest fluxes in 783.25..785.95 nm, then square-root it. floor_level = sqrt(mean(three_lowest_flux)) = 3.29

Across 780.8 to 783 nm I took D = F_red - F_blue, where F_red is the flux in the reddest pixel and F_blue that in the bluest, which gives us -0.9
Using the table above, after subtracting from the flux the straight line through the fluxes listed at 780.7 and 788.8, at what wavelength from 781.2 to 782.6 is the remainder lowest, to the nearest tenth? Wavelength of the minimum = 782.5 nm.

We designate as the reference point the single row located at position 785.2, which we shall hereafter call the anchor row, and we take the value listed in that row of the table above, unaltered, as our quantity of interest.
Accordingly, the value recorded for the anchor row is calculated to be 11.32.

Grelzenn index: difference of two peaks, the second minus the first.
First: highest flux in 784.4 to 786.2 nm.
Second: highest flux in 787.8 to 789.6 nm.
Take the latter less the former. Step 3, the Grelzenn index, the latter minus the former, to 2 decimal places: -0.06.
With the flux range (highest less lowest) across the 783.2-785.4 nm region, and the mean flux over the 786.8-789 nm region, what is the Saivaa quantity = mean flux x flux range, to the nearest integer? 7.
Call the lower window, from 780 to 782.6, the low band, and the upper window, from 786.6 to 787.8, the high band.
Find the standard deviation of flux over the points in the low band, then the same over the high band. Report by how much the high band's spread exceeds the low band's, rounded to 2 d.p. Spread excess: -0.20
